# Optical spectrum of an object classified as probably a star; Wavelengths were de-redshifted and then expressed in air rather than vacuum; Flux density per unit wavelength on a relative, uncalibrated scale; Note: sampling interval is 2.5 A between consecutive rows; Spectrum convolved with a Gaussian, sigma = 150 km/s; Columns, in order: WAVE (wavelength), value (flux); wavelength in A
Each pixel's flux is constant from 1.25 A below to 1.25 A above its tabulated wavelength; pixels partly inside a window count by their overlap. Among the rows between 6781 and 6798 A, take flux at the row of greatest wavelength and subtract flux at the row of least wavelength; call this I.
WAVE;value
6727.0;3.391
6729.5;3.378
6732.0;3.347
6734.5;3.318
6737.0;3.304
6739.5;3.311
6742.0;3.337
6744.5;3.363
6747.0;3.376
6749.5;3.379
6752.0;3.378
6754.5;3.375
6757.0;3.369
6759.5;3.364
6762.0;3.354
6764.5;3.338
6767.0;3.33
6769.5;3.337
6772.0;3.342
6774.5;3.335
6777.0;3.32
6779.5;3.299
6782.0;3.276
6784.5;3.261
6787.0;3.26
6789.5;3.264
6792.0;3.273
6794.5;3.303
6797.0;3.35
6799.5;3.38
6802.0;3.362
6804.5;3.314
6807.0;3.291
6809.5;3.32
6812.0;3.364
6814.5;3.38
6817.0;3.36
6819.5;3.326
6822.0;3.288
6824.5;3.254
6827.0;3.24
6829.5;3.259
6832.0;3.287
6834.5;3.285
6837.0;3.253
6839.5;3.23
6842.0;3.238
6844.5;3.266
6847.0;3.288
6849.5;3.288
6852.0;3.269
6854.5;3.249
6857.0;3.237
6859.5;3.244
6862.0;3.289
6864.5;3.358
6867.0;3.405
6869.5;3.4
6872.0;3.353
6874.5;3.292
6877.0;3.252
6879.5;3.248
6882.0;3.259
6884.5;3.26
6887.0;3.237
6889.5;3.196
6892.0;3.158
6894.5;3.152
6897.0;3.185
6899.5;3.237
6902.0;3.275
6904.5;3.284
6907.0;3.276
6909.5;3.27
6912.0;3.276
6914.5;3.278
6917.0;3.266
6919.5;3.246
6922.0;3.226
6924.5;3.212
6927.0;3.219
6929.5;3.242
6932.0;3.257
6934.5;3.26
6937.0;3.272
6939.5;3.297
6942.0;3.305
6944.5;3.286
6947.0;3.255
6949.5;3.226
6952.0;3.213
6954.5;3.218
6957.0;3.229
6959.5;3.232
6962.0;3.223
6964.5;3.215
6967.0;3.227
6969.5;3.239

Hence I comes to 0.07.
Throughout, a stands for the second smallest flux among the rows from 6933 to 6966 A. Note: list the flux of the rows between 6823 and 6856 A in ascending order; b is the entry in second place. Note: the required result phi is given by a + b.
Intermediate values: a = 3.215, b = 3.238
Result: 6.45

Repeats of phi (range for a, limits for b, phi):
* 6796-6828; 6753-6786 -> 6.53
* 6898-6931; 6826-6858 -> 6.46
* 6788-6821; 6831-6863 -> 6.51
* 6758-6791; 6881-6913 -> 6.42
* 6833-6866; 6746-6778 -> 6.57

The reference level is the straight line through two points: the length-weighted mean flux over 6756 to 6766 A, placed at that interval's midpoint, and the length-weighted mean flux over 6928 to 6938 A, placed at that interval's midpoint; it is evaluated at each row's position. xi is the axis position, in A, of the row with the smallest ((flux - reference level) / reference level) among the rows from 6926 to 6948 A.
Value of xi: 6927.0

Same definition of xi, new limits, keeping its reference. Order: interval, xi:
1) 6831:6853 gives 6839.5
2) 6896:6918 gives 6897.0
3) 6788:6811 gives 6789.5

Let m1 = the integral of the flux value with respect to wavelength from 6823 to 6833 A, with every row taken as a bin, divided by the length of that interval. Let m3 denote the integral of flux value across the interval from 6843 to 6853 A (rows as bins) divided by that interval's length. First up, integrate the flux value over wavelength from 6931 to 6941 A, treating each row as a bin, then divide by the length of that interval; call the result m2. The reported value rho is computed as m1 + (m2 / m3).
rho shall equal 4.26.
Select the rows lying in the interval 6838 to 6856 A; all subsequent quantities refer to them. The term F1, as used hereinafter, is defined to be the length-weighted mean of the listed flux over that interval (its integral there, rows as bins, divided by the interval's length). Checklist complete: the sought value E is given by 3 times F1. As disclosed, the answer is 9.78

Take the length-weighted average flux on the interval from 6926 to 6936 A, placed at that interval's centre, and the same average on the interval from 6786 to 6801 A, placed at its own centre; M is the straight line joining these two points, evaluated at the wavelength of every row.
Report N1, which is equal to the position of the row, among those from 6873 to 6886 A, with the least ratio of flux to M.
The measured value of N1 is 6879.5 A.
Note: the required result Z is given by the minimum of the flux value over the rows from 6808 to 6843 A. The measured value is 3.23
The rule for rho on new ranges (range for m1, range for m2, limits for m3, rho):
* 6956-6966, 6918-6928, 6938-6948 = 4.21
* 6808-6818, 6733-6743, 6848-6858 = 4.37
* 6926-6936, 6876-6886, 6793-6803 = 4.22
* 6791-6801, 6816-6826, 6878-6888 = 4.34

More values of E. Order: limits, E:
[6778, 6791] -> 9.82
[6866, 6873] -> 10.16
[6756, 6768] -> 10.05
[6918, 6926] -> 9.69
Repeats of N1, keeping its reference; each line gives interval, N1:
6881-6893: 6892.0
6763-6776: 6767.0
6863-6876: 6874.5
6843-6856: 6854.5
